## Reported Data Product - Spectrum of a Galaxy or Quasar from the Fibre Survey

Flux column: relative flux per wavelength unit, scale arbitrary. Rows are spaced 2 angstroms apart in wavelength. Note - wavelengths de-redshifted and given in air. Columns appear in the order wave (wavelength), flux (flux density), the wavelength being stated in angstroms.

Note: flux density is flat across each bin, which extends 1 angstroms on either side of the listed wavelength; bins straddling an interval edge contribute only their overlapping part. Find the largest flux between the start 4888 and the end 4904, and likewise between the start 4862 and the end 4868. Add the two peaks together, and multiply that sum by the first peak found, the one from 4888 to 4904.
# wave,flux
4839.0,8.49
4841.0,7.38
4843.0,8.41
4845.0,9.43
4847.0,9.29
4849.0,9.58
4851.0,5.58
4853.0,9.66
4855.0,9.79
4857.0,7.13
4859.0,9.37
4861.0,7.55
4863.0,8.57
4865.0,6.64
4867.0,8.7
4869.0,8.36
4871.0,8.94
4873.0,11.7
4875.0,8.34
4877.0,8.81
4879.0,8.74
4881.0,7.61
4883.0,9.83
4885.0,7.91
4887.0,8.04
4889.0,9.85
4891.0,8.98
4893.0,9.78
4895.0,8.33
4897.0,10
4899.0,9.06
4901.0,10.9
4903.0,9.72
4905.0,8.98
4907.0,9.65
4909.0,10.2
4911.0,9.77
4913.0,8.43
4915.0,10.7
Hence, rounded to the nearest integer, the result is 214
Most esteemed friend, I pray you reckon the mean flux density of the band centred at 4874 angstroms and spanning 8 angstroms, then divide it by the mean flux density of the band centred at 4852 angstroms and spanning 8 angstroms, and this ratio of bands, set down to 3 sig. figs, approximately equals 1.09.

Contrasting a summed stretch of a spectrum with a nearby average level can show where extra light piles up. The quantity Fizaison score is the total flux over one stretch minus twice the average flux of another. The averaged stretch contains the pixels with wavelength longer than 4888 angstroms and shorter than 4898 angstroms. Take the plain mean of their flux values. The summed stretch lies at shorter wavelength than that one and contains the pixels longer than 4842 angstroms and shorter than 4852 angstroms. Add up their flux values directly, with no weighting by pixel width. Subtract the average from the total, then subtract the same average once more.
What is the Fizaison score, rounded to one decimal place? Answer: 23.5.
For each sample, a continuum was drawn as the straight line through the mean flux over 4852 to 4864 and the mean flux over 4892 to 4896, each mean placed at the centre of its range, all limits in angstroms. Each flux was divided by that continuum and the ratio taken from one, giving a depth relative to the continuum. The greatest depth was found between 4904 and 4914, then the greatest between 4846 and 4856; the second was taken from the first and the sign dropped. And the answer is 0.26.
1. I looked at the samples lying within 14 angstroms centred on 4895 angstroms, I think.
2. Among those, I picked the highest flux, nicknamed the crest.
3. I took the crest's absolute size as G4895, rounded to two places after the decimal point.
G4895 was 10.90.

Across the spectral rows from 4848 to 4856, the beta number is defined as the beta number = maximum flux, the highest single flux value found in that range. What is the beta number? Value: 9.79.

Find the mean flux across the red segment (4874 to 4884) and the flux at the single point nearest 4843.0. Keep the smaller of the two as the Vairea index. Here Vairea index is 8.41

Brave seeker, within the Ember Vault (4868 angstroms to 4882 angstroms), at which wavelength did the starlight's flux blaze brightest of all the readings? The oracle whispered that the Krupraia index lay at 4873.0 angstroms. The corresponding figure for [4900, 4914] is 4901.0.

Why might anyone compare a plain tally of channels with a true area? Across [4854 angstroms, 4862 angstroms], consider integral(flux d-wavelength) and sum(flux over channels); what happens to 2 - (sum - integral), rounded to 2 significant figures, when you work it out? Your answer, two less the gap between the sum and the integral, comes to 36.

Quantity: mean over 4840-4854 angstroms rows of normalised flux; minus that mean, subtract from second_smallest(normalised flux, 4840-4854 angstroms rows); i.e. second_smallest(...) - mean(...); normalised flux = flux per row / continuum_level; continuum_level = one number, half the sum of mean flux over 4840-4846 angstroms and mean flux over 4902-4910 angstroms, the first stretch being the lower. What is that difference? -0.12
